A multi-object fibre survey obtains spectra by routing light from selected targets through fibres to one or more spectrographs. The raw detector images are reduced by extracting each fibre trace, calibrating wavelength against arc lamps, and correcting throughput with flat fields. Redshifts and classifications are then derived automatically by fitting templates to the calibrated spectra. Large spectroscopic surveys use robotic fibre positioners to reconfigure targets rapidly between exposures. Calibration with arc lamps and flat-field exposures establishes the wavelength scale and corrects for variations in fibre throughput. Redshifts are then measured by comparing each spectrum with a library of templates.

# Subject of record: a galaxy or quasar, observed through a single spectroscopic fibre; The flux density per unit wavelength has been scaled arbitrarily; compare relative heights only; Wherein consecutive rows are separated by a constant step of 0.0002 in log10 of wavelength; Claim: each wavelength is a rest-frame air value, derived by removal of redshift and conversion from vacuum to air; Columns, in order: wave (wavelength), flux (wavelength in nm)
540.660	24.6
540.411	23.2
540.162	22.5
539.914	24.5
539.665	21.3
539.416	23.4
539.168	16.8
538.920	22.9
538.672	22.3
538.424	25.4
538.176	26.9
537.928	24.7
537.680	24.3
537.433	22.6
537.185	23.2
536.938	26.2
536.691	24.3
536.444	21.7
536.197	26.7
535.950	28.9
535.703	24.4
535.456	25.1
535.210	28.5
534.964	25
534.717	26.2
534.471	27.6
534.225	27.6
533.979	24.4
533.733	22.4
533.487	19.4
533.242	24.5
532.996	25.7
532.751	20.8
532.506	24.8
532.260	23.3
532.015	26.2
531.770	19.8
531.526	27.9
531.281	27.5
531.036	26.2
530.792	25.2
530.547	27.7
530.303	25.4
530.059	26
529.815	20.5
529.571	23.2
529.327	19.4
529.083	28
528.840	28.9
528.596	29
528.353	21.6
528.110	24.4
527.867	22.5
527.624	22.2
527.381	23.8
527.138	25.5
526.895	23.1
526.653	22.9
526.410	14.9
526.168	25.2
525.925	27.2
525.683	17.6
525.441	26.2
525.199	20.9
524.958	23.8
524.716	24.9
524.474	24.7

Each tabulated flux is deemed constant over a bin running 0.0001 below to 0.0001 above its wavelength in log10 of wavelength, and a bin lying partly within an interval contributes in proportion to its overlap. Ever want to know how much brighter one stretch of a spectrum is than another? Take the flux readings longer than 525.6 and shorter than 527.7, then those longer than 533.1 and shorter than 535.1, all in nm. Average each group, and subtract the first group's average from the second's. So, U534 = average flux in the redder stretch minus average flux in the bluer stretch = 2.1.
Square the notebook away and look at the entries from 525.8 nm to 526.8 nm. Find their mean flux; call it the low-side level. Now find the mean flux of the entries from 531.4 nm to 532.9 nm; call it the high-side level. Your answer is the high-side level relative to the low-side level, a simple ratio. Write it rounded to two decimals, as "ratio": 1.06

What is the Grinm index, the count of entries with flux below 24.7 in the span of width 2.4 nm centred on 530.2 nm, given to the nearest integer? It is 3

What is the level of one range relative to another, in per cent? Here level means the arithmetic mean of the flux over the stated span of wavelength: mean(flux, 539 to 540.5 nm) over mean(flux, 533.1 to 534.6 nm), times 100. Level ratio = 90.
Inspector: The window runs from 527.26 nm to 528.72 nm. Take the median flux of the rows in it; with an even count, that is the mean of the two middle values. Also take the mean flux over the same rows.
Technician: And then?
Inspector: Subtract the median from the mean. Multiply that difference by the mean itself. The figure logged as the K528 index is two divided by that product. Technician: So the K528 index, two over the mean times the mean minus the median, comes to 0.11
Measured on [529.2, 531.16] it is -0.08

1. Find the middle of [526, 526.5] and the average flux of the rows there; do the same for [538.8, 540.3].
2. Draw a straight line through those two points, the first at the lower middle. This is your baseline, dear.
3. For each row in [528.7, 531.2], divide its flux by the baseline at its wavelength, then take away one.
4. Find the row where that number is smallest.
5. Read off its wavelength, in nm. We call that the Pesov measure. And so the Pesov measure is 529.327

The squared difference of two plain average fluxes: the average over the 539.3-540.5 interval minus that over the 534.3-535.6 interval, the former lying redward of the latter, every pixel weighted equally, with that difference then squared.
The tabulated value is 12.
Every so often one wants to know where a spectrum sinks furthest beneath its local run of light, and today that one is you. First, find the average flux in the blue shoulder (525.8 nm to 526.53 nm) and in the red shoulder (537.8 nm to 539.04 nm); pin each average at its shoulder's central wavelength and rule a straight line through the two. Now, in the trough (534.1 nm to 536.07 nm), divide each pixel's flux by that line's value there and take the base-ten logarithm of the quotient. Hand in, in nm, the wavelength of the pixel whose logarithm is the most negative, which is 535.703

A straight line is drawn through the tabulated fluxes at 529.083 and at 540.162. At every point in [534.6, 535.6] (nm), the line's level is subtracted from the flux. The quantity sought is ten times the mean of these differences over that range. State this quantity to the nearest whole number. 12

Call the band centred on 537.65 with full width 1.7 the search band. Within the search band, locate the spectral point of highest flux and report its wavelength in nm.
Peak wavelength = 538.176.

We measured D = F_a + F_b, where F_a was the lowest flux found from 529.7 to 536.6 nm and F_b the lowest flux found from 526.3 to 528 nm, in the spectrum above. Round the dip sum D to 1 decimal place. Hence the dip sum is 34.3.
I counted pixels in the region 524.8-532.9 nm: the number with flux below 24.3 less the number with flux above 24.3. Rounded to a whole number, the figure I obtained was -1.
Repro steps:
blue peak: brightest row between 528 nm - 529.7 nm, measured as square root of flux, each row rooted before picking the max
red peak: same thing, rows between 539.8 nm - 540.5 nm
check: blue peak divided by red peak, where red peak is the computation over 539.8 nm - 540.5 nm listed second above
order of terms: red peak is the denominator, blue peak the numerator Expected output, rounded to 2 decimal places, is 1.09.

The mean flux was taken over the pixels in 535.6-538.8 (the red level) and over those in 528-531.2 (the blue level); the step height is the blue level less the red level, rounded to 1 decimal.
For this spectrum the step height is 0.3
